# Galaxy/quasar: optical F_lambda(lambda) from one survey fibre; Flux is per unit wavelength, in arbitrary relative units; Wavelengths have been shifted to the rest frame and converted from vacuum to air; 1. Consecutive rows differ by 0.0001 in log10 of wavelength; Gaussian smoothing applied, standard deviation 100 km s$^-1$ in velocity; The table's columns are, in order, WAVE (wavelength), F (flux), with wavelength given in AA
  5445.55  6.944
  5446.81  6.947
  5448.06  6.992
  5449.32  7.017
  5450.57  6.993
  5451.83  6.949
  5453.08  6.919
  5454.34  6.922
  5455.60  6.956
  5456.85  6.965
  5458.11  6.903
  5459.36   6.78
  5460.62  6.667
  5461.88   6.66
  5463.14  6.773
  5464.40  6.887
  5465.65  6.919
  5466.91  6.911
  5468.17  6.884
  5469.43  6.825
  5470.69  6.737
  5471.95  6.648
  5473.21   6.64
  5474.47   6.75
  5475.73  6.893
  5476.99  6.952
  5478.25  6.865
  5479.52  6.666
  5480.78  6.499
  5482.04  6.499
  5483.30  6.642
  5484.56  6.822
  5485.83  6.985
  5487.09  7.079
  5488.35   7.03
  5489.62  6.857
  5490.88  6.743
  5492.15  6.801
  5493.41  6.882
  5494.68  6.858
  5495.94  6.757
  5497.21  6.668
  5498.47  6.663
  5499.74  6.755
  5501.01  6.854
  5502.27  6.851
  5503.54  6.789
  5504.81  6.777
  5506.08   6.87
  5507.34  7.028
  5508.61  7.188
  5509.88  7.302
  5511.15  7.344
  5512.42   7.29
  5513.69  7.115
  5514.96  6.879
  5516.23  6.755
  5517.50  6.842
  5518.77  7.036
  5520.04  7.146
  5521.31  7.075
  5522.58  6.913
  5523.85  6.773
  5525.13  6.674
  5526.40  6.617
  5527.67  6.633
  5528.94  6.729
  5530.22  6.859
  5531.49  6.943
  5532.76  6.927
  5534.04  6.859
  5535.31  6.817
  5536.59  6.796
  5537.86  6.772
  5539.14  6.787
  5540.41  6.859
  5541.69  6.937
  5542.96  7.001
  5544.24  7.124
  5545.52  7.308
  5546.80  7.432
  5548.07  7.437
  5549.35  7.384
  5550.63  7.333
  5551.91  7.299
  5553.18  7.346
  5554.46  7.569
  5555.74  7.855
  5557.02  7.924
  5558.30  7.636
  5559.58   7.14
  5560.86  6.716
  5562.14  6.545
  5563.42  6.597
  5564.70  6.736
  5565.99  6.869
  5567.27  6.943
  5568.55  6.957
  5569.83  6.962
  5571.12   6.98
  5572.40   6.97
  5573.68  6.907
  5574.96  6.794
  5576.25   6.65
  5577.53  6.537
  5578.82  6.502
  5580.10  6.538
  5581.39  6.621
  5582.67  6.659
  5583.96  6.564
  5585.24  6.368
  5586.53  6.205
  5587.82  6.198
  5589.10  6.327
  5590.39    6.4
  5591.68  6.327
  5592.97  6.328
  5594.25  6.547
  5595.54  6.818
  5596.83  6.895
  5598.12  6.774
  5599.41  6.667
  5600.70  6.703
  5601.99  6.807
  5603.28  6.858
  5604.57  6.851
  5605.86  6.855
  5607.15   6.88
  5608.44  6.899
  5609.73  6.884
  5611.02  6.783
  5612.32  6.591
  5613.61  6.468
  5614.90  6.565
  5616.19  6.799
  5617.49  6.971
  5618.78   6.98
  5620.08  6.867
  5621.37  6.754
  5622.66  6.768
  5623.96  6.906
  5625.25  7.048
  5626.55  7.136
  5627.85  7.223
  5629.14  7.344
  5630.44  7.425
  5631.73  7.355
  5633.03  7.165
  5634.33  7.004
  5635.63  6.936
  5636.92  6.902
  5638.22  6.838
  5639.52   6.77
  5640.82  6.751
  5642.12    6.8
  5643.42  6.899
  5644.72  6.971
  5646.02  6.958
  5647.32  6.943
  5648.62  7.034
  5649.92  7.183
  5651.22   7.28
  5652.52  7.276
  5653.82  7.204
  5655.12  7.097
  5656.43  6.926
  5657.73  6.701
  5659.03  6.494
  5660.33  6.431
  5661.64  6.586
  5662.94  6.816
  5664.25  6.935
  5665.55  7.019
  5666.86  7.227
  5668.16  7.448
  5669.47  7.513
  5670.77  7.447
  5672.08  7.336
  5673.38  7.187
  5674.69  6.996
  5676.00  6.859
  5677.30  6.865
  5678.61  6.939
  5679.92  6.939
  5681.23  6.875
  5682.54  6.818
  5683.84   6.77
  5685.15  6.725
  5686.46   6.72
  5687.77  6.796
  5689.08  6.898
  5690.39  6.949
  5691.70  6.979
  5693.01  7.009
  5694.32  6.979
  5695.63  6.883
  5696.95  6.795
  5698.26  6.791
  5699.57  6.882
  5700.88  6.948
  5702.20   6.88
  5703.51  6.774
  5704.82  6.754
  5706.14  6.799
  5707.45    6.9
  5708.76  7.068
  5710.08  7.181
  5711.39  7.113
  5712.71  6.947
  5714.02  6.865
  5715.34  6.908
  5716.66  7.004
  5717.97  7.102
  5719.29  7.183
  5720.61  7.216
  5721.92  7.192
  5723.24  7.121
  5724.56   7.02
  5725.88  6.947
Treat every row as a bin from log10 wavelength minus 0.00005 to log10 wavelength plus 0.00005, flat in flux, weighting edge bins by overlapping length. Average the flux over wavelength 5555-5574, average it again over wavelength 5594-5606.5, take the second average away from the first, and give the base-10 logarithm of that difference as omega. -0.6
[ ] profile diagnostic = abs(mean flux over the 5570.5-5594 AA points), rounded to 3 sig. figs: 6.55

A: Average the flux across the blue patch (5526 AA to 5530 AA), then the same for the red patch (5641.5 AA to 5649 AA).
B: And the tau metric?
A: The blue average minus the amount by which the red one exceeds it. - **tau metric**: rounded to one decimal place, 6.4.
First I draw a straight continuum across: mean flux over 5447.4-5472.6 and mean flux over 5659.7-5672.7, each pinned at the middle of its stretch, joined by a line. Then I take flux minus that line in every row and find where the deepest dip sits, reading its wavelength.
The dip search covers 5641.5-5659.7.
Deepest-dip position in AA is 5659.03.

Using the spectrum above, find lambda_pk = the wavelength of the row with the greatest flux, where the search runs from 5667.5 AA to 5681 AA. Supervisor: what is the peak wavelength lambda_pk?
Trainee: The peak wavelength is 5669.47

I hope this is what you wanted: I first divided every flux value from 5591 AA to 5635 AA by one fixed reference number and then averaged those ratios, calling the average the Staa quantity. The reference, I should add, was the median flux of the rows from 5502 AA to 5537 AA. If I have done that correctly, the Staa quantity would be 1.00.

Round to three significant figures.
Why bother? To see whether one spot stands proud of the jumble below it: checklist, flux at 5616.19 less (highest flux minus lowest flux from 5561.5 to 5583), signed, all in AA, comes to 6.32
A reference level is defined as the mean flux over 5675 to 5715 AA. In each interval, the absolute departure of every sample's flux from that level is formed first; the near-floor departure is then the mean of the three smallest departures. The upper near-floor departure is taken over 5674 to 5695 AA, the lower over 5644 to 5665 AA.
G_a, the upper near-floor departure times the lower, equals 0.0007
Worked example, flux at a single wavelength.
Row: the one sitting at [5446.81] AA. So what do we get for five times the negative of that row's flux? -34.7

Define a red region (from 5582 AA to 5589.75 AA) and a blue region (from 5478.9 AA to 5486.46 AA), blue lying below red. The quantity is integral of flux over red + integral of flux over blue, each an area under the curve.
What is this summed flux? 100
